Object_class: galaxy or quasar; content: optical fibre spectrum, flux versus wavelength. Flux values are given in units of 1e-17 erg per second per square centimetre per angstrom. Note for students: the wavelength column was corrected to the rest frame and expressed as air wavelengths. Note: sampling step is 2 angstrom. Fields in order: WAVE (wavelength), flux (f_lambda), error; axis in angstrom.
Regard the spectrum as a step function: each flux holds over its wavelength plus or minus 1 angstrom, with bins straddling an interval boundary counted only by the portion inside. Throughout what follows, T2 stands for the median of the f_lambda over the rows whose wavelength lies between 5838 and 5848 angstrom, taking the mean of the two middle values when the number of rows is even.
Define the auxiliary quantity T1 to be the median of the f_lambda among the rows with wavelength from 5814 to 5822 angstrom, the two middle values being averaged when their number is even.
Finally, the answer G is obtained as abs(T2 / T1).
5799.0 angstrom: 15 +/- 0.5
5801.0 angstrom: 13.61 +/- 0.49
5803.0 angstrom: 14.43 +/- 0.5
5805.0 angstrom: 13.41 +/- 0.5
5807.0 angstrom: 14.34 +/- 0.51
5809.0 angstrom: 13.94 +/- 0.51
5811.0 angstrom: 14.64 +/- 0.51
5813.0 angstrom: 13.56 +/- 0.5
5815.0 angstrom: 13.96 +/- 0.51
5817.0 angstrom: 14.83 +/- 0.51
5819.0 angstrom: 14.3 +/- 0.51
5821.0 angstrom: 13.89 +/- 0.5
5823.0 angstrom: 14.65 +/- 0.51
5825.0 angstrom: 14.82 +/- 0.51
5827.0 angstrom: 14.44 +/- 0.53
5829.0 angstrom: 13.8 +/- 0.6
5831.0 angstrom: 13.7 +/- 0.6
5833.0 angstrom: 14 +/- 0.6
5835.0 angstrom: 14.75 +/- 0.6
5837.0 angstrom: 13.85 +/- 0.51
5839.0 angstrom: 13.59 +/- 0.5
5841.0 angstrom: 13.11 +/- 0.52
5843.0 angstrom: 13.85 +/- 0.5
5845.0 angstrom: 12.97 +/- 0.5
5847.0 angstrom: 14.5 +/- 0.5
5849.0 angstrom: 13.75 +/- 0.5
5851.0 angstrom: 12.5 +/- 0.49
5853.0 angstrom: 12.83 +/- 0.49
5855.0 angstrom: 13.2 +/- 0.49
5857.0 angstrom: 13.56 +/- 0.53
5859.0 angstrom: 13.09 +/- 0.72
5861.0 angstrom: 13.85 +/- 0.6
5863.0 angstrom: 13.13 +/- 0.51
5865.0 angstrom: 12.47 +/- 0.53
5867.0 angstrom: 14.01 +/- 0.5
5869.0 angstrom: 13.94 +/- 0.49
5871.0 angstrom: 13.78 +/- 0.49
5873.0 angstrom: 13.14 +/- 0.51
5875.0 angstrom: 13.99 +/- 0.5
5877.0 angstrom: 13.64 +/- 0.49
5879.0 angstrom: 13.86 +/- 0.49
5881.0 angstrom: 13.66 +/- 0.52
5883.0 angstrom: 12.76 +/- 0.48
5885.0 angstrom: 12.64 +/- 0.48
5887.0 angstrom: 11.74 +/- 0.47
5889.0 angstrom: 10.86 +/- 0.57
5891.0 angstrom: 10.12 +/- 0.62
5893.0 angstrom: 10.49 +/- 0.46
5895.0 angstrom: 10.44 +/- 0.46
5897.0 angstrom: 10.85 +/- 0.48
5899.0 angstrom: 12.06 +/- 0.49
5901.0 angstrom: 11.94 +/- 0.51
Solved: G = 0.96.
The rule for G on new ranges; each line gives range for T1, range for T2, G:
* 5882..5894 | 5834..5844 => 1.23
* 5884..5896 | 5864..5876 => 1.30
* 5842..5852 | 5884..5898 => 0.79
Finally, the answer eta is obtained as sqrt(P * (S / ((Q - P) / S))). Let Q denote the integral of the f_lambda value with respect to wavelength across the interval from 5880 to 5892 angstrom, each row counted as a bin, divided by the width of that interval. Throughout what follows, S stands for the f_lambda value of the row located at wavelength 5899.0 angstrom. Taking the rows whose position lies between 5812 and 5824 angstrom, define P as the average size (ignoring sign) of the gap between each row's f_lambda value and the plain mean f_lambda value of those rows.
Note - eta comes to 2.2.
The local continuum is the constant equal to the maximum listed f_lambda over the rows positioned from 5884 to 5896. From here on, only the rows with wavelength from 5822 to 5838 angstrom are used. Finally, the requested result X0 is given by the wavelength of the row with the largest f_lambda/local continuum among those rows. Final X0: 5825.0 angstrom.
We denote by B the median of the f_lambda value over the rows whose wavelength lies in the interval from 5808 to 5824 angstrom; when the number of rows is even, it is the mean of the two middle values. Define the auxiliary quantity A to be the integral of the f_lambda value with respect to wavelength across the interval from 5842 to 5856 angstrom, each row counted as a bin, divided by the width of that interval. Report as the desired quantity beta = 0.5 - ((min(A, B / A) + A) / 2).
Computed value -6.7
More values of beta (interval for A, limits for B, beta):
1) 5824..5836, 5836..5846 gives -7.1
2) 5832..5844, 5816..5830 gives -7.0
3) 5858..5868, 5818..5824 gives -6.7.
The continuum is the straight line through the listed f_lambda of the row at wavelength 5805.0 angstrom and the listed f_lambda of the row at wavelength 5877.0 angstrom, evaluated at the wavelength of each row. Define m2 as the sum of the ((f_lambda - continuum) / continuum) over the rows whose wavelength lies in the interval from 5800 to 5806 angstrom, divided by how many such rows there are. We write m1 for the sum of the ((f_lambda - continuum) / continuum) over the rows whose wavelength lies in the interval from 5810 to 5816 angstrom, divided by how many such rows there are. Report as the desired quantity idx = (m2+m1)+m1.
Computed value 0.1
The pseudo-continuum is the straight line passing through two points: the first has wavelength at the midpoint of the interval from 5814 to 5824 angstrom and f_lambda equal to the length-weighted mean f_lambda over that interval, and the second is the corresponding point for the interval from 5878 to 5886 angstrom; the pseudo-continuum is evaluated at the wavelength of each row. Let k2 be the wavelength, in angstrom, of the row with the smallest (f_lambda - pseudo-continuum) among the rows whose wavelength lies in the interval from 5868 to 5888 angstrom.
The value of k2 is 5887.0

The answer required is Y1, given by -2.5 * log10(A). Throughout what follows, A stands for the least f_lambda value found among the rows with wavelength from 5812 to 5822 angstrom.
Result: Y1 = -2.83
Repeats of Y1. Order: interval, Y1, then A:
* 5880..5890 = -2.59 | 10.86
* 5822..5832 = -2.84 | 13.7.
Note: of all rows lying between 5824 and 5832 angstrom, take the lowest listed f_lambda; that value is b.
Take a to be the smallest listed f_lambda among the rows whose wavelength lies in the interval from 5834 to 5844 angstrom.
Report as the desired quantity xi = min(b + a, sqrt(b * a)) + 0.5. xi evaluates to 13.9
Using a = 13.11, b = 13.7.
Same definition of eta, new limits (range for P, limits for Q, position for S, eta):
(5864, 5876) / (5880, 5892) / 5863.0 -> 2.7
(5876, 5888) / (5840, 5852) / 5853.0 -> 2.9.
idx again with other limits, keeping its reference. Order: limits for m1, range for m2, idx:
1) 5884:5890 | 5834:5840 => -0.2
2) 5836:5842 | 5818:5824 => 0.1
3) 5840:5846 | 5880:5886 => -0.1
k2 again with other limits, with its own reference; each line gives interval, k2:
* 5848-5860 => 5851.0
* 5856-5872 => 5865.0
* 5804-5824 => 5805.0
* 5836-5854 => 5851.0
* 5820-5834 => 5831.0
